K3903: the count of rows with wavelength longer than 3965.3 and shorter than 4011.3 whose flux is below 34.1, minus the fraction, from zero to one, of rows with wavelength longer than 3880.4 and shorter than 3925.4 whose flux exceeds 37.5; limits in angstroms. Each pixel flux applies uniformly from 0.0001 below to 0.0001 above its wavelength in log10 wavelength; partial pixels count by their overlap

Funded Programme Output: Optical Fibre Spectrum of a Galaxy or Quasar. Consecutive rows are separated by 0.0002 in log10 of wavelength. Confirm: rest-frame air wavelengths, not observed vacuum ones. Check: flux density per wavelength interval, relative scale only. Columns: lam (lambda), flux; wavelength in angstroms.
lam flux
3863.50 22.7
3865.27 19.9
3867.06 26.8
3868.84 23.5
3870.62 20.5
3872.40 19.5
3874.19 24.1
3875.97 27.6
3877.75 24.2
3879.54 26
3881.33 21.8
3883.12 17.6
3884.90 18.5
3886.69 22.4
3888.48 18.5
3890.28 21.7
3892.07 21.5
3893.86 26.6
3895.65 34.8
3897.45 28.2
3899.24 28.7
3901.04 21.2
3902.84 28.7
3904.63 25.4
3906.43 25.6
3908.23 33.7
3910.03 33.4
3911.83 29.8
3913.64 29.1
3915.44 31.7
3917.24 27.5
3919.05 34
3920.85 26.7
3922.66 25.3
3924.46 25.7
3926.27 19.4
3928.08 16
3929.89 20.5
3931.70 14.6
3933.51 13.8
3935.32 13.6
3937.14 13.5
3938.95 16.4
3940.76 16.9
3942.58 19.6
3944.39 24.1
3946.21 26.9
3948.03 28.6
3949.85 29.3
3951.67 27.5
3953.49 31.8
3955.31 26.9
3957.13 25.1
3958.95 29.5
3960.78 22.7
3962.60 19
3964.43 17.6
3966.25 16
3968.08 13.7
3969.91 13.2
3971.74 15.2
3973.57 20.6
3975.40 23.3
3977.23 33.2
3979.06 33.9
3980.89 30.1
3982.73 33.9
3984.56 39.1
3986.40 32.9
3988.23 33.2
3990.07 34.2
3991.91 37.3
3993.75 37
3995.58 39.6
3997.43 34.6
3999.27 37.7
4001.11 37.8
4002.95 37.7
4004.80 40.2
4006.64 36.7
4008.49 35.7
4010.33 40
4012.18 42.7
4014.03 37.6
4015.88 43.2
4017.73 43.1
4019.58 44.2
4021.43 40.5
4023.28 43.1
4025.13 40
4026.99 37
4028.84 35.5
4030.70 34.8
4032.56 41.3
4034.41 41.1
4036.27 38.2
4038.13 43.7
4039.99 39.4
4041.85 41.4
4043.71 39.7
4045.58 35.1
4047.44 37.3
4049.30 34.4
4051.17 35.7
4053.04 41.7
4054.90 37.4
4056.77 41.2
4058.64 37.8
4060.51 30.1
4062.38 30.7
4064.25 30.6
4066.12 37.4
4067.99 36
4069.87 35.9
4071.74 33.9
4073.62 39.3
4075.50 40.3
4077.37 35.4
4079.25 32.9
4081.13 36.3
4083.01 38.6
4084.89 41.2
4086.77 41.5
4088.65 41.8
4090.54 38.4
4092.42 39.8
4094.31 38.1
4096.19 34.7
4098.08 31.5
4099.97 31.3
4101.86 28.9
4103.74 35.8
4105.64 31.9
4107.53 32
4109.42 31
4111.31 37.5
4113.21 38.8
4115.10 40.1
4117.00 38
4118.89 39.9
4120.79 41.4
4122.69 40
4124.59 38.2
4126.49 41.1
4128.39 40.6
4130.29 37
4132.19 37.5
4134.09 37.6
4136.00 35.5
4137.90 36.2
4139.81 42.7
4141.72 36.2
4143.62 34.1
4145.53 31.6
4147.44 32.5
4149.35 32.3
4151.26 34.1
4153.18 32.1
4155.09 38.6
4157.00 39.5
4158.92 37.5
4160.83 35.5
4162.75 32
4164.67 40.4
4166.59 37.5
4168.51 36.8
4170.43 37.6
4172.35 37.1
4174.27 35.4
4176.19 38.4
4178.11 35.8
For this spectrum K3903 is 12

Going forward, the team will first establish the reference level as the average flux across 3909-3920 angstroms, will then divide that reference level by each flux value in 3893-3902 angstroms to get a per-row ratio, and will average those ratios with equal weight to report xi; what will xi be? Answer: 1.1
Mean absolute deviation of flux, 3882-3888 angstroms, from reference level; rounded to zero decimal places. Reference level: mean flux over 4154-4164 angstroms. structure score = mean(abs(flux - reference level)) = 17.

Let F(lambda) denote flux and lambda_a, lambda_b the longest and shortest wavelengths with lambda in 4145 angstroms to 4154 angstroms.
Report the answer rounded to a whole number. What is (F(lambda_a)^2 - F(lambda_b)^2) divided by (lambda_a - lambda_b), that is 4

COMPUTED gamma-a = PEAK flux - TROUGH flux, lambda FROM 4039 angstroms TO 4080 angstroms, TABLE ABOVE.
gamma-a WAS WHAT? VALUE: 12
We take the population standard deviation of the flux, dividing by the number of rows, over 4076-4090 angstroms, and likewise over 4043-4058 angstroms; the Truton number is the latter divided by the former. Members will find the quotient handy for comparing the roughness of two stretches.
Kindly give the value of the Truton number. 0.81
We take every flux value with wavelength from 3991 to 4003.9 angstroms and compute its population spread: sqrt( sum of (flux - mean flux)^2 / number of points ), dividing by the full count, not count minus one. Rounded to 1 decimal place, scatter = 1.4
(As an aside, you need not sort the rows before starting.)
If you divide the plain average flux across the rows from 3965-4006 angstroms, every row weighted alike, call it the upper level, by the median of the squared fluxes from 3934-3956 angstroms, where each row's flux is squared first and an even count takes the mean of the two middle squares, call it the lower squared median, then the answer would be 0.047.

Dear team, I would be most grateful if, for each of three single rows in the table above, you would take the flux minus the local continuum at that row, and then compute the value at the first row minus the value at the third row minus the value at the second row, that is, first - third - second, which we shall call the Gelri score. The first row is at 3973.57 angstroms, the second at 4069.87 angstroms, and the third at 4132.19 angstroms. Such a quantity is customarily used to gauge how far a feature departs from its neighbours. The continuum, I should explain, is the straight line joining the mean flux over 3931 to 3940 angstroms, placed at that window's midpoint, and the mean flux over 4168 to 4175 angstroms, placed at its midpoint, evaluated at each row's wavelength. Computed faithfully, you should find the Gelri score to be -11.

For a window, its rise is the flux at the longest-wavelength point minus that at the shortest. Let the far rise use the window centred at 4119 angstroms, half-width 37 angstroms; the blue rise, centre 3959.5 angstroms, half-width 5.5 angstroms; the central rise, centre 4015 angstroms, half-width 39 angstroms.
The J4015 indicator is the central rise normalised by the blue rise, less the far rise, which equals -1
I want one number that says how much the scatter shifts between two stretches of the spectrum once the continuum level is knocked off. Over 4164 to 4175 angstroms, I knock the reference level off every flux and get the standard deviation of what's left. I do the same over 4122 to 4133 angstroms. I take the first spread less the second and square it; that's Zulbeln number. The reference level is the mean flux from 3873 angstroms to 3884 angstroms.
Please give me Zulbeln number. 0.01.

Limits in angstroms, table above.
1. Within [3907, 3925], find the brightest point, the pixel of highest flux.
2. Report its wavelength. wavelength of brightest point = 3919.05 angstroms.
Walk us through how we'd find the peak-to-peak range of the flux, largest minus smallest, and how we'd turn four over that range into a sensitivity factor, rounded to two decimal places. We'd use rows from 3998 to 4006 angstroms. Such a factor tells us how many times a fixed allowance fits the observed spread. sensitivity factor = 1.60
